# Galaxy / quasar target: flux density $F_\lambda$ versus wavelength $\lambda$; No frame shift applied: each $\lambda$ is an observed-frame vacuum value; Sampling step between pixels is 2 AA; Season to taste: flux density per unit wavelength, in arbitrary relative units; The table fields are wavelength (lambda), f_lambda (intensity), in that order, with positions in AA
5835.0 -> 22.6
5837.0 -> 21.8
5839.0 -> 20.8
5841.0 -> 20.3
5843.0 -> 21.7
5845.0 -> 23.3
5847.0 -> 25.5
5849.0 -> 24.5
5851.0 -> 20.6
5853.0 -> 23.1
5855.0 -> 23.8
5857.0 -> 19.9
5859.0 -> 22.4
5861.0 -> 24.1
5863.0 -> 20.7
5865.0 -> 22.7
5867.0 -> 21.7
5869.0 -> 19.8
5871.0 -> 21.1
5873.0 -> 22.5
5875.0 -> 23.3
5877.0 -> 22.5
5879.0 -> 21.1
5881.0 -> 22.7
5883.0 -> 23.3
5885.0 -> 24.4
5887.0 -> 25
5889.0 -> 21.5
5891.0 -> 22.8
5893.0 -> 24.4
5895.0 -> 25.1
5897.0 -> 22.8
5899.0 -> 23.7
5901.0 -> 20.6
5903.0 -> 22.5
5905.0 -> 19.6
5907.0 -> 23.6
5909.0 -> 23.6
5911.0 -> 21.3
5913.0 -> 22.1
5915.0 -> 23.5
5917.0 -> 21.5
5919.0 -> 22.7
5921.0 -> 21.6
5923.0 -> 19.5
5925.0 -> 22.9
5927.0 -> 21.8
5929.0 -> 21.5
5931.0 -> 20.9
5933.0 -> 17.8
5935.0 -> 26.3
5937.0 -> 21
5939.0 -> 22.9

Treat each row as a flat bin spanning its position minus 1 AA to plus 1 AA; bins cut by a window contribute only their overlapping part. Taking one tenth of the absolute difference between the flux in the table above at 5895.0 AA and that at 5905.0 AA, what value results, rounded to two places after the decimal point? 0.55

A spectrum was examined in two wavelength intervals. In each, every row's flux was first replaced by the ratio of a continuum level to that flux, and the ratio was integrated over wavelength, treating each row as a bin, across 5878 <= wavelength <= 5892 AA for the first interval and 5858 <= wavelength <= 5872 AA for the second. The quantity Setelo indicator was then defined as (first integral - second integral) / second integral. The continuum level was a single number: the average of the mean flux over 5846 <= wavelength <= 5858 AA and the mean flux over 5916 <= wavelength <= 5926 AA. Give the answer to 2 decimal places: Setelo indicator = -0.05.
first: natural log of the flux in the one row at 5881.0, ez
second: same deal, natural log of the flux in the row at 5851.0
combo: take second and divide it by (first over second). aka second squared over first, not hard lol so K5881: 2.93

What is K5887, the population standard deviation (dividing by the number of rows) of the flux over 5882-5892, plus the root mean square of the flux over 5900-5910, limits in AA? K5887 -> 23.3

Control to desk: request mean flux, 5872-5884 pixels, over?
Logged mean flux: 22.6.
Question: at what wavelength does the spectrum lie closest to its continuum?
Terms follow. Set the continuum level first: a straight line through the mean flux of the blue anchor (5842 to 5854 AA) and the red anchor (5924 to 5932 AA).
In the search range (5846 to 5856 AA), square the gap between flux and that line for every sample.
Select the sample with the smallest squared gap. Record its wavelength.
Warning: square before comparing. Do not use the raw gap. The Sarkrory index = 5853.0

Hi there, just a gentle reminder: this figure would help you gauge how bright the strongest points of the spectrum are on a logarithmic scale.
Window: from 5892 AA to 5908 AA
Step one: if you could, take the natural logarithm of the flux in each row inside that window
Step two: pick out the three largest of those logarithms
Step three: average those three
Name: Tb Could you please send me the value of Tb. 3.19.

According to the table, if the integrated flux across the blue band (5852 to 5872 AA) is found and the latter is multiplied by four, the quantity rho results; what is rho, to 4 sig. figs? 1754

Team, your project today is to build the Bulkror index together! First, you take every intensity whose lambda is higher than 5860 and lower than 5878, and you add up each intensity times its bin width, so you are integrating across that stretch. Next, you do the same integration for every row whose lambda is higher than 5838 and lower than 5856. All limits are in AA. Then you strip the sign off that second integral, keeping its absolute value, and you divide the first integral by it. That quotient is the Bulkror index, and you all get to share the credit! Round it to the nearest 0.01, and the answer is 0.97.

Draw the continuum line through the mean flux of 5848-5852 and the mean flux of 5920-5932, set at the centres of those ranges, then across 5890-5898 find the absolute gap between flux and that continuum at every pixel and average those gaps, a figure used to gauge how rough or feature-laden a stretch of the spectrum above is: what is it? 1.91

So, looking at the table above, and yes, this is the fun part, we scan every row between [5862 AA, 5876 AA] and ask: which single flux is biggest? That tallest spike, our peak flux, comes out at 23.3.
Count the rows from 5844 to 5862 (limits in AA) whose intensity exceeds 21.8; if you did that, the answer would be 7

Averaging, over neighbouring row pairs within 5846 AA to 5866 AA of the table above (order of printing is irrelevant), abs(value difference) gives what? 2.4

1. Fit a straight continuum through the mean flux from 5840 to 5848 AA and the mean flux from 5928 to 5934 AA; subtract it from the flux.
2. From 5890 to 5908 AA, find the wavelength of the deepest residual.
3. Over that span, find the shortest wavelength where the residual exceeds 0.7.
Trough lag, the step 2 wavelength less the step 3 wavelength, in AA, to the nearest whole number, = 14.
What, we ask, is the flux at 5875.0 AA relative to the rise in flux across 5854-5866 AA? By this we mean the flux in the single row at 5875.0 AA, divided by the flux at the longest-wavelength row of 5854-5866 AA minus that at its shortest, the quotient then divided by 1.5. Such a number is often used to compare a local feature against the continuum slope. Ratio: -14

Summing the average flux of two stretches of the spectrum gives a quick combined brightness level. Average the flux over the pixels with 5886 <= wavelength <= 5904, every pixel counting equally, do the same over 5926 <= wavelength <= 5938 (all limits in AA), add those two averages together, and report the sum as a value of 44.7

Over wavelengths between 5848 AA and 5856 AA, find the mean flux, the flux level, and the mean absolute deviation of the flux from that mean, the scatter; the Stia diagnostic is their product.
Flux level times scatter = 28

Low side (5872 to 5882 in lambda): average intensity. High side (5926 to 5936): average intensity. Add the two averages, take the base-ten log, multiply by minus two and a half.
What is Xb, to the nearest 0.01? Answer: -4.11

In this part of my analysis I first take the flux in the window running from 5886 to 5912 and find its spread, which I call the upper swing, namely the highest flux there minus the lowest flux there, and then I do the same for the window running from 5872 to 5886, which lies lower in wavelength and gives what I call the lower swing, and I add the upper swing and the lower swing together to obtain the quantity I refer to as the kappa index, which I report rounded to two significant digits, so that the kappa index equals 8.8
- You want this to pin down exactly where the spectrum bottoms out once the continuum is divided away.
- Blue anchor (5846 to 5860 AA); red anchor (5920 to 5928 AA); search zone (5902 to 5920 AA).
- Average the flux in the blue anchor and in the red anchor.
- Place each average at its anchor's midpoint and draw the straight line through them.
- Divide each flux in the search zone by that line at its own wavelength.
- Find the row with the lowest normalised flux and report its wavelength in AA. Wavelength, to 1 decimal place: 5905.0 AA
